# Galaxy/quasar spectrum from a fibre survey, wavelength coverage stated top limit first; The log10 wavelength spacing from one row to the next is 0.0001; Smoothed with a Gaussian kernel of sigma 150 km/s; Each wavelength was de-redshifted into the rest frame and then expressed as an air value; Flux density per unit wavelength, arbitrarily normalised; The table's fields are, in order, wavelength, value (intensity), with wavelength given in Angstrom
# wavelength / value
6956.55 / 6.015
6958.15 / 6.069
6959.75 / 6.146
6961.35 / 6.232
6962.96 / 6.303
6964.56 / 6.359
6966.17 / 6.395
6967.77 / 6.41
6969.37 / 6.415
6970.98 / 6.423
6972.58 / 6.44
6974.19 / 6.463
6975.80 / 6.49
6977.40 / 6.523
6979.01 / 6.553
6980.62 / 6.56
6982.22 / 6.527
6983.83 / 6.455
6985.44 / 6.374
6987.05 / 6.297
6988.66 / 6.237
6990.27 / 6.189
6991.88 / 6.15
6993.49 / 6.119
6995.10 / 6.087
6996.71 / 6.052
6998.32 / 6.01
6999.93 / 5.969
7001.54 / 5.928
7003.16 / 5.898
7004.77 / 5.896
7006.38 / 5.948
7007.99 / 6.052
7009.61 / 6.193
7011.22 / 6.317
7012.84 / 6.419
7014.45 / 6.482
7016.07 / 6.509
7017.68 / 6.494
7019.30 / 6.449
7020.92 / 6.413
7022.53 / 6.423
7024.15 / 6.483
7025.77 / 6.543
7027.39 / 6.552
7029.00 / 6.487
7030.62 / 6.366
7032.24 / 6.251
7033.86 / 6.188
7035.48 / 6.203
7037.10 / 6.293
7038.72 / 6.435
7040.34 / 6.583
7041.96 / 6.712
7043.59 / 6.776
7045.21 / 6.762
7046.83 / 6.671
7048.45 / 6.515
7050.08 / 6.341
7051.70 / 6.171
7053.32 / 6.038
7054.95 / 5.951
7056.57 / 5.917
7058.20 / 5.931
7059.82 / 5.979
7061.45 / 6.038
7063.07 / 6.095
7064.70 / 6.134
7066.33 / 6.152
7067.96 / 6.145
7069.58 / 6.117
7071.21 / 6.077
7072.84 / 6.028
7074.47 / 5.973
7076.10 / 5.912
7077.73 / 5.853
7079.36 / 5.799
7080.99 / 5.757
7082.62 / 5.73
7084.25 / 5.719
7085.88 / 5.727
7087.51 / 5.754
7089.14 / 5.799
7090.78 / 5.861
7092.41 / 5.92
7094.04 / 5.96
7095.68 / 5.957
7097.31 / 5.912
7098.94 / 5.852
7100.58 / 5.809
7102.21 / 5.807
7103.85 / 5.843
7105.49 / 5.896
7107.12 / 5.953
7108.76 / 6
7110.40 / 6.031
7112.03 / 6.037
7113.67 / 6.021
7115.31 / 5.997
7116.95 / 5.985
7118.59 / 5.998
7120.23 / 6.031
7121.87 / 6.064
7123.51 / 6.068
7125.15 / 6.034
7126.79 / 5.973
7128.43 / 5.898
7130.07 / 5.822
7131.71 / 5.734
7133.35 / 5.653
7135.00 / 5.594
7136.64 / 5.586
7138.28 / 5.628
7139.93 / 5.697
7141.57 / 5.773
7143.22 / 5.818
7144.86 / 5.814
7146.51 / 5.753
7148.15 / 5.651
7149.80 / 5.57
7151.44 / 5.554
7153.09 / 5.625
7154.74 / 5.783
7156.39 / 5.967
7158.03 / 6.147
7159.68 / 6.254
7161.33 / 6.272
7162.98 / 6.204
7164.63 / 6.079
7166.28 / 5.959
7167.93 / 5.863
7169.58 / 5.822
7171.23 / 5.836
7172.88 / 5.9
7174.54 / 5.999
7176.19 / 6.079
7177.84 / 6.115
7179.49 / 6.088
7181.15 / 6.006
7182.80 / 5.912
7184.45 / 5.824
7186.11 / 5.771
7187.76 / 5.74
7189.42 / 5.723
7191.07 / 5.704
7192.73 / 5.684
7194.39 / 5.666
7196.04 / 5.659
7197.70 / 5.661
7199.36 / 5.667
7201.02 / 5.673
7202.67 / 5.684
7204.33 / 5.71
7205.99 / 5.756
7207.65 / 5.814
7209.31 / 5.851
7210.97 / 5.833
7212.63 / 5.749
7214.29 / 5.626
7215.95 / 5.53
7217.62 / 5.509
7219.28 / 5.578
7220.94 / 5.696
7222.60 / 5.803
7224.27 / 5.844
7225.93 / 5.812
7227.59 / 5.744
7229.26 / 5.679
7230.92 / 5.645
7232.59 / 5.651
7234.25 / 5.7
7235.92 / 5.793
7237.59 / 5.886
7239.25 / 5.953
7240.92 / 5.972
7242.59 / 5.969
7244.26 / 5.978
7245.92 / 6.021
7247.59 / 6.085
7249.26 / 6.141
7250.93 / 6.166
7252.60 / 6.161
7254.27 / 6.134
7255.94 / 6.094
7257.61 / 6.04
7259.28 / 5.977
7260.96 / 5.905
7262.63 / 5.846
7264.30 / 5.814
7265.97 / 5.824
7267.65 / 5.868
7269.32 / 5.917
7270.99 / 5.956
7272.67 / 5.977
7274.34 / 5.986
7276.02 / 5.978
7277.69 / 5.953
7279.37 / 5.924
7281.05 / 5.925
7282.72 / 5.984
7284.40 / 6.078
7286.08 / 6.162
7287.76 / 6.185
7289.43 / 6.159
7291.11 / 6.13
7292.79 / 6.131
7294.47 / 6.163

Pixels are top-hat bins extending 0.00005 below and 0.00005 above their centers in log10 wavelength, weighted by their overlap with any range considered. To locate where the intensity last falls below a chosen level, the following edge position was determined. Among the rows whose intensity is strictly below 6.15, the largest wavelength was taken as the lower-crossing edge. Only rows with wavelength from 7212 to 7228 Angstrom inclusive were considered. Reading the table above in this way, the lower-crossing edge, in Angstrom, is 7227.59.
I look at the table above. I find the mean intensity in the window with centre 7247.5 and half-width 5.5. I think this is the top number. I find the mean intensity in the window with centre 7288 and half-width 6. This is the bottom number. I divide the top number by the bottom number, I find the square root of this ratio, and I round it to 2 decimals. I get 1.00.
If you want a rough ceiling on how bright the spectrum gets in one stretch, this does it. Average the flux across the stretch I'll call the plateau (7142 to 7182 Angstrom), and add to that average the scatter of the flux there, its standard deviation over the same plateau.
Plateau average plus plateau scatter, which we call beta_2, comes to 6.13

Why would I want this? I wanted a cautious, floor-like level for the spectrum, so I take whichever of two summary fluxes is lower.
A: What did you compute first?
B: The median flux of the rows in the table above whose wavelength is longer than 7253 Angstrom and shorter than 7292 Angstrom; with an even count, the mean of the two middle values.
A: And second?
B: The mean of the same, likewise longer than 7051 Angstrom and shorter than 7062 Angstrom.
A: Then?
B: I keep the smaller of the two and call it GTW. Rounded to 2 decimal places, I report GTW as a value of 5.98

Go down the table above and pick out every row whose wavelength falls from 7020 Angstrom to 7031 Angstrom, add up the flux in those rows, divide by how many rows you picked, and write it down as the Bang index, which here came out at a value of 6.5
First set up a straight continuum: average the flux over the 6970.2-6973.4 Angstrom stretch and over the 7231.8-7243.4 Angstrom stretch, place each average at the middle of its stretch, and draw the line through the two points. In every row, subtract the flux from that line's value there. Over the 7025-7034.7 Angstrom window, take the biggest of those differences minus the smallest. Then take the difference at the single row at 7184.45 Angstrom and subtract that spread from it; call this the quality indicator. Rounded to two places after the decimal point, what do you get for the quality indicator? -0.21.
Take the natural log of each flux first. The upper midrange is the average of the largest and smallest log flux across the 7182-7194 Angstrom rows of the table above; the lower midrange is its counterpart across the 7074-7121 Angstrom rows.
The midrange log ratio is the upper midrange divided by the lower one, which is 0.99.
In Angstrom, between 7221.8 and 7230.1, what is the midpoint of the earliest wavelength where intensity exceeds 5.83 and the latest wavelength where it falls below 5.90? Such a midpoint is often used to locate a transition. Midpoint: 7226.8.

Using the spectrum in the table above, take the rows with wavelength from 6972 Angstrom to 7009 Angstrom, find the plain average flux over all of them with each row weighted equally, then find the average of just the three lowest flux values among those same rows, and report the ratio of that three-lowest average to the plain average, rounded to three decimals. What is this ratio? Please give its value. 0.949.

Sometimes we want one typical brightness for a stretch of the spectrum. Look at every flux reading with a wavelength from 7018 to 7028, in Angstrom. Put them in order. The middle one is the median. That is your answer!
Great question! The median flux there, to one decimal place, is 6.5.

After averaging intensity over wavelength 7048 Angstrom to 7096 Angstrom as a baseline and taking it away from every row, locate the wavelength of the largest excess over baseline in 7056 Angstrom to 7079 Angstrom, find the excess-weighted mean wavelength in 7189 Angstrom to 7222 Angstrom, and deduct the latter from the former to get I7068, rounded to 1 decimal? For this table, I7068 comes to -139.4 Angstrom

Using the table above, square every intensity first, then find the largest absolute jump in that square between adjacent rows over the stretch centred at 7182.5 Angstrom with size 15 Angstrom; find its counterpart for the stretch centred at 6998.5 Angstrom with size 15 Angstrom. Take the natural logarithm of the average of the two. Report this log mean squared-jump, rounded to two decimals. -0.21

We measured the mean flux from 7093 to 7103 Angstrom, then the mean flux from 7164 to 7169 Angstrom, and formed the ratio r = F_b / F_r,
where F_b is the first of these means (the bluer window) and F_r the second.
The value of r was 0.99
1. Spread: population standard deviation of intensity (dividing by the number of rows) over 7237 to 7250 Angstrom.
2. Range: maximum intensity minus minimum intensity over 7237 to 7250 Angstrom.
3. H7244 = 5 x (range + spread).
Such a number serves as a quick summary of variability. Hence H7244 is 1.6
